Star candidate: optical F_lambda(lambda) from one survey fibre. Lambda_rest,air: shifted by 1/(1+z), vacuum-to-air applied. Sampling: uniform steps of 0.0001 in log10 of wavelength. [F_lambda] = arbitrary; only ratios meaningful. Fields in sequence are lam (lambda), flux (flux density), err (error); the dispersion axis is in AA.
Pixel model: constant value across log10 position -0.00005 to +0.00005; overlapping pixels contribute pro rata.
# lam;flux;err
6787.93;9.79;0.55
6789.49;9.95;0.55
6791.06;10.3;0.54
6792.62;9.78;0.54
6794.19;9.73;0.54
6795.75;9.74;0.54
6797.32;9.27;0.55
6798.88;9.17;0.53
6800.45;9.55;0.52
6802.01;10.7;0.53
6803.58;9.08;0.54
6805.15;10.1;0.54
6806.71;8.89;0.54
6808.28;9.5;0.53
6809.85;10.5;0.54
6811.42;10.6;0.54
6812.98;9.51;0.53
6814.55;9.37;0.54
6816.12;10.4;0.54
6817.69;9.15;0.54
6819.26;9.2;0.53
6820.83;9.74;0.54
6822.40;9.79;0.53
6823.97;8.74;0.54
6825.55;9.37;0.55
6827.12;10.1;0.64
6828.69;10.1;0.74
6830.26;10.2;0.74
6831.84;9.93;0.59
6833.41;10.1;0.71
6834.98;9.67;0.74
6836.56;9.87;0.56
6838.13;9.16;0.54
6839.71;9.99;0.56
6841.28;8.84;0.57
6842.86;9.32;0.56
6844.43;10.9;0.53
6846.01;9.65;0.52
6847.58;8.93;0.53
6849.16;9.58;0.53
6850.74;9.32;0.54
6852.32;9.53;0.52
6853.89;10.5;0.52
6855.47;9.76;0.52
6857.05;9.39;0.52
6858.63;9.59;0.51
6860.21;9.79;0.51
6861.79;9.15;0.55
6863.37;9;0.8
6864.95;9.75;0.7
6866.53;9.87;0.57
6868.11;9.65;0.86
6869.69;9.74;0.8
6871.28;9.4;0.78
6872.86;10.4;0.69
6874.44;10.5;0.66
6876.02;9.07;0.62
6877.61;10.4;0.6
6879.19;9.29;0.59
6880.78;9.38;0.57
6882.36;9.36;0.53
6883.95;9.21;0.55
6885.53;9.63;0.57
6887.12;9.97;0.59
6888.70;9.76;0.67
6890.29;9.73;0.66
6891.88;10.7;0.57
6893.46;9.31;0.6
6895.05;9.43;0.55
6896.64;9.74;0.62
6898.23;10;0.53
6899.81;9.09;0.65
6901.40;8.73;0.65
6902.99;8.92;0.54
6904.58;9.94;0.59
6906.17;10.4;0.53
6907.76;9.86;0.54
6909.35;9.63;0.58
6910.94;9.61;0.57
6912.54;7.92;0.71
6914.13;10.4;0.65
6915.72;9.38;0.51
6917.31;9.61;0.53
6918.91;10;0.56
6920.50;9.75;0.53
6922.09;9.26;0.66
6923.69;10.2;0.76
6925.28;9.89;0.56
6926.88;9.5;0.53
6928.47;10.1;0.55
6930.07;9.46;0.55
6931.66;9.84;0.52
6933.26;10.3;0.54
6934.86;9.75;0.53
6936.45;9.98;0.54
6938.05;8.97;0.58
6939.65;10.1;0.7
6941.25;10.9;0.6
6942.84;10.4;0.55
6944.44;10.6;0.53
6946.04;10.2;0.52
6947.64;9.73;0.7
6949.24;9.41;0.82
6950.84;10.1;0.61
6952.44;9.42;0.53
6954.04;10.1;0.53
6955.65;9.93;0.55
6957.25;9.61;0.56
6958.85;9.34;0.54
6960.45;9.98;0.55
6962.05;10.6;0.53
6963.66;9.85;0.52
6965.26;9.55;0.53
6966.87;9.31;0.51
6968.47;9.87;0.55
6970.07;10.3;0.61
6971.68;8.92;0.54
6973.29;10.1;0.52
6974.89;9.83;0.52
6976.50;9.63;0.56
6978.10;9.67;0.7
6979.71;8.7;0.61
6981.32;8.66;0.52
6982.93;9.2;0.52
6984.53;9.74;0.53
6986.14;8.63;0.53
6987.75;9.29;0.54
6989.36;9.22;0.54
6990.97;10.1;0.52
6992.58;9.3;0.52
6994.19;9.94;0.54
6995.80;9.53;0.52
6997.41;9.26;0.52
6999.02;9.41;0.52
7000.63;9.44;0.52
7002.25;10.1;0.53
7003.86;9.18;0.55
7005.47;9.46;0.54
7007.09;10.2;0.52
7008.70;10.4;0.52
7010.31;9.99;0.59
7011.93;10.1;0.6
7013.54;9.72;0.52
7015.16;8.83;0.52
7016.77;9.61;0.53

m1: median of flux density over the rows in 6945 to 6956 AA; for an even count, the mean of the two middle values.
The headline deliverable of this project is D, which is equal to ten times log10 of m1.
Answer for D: 9.97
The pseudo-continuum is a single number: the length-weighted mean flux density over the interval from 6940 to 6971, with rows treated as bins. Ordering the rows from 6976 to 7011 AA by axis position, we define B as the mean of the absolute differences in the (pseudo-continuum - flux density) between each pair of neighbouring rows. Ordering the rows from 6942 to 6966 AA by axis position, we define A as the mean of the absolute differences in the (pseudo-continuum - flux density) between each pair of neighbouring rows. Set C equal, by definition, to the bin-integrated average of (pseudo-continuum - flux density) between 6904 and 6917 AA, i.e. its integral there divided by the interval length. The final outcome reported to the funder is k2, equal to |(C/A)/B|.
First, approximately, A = 0.465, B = 0.49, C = 0.32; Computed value 1.4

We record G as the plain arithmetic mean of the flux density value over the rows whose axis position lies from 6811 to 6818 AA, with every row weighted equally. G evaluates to 9.81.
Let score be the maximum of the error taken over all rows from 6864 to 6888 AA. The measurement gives 0.860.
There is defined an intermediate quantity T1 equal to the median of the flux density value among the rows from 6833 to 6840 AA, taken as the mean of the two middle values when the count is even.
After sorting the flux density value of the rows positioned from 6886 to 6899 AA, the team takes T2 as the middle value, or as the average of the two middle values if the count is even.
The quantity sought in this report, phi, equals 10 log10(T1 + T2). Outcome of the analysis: 12.9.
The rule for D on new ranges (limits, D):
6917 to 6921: 9.89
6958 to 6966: 9.93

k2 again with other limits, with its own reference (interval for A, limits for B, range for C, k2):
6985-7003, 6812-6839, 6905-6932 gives 1.2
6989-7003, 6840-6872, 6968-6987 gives 2.1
